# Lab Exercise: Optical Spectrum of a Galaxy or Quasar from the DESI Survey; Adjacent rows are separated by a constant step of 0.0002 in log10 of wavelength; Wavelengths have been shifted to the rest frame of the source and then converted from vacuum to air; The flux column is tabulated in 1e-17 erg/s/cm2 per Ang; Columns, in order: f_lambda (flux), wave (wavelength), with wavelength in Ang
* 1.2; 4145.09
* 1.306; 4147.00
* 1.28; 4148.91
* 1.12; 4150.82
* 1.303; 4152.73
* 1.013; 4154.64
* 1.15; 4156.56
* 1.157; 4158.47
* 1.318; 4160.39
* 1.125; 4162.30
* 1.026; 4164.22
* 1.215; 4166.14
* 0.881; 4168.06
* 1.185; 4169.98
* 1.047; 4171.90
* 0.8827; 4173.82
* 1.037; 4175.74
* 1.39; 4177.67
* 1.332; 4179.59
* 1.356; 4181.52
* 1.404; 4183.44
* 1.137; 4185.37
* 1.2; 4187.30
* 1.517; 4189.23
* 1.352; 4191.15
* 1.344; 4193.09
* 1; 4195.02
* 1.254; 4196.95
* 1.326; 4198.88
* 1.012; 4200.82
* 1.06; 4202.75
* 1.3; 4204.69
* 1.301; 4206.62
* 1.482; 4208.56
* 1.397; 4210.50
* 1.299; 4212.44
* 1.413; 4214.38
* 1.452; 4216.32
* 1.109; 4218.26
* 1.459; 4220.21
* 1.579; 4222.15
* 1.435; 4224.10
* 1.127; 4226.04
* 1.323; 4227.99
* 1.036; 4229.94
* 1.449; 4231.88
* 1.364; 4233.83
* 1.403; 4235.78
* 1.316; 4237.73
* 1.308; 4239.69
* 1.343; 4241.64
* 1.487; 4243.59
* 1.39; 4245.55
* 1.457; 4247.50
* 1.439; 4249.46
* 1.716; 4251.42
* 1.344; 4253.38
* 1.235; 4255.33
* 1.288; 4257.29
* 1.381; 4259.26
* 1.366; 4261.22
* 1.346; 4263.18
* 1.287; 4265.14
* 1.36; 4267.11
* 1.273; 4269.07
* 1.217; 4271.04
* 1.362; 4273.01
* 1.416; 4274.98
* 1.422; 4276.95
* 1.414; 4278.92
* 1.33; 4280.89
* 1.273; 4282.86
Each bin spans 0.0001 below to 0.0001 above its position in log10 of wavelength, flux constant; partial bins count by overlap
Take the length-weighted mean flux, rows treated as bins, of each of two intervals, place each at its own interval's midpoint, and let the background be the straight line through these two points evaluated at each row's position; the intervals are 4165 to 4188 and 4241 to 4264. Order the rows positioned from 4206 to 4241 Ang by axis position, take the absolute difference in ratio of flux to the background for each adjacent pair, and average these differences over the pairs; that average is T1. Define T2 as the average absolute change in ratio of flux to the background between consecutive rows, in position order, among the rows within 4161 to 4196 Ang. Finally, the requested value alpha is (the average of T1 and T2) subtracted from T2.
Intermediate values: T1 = 0.13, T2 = 0.15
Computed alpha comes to 0.011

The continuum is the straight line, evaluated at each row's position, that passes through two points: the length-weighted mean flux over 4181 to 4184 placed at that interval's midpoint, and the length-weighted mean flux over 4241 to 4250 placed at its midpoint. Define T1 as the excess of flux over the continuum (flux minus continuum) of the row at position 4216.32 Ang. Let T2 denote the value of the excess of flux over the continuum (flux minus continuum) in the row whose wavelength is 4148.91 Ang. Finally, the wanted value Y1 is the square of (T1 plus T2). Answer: 0.00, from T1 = 0.05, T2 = -0.08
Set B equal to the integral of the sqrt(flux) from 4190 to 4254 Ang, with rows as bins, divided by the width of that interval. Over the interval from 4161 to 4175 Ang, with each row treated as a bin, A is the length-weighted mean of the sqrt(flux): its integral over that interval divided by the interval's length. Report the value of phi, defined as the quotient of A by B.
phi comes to 0.89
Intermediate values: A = 1.027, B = 1.15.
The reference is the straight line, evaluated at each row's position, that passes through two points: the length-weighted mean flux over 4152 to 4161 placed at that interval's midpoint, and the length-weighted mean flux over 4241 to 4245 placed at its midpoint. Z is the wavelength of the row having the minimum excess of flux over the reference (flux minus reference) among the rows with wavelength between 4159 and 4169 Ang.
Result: 4168.06 Ang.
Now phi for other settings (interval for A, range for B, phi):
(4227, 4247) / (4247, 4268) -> 0.99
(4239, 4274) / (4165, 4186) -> 1.08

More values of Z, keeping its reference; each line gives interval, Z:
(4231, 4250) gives 4239.69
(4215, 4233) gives 4229.94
